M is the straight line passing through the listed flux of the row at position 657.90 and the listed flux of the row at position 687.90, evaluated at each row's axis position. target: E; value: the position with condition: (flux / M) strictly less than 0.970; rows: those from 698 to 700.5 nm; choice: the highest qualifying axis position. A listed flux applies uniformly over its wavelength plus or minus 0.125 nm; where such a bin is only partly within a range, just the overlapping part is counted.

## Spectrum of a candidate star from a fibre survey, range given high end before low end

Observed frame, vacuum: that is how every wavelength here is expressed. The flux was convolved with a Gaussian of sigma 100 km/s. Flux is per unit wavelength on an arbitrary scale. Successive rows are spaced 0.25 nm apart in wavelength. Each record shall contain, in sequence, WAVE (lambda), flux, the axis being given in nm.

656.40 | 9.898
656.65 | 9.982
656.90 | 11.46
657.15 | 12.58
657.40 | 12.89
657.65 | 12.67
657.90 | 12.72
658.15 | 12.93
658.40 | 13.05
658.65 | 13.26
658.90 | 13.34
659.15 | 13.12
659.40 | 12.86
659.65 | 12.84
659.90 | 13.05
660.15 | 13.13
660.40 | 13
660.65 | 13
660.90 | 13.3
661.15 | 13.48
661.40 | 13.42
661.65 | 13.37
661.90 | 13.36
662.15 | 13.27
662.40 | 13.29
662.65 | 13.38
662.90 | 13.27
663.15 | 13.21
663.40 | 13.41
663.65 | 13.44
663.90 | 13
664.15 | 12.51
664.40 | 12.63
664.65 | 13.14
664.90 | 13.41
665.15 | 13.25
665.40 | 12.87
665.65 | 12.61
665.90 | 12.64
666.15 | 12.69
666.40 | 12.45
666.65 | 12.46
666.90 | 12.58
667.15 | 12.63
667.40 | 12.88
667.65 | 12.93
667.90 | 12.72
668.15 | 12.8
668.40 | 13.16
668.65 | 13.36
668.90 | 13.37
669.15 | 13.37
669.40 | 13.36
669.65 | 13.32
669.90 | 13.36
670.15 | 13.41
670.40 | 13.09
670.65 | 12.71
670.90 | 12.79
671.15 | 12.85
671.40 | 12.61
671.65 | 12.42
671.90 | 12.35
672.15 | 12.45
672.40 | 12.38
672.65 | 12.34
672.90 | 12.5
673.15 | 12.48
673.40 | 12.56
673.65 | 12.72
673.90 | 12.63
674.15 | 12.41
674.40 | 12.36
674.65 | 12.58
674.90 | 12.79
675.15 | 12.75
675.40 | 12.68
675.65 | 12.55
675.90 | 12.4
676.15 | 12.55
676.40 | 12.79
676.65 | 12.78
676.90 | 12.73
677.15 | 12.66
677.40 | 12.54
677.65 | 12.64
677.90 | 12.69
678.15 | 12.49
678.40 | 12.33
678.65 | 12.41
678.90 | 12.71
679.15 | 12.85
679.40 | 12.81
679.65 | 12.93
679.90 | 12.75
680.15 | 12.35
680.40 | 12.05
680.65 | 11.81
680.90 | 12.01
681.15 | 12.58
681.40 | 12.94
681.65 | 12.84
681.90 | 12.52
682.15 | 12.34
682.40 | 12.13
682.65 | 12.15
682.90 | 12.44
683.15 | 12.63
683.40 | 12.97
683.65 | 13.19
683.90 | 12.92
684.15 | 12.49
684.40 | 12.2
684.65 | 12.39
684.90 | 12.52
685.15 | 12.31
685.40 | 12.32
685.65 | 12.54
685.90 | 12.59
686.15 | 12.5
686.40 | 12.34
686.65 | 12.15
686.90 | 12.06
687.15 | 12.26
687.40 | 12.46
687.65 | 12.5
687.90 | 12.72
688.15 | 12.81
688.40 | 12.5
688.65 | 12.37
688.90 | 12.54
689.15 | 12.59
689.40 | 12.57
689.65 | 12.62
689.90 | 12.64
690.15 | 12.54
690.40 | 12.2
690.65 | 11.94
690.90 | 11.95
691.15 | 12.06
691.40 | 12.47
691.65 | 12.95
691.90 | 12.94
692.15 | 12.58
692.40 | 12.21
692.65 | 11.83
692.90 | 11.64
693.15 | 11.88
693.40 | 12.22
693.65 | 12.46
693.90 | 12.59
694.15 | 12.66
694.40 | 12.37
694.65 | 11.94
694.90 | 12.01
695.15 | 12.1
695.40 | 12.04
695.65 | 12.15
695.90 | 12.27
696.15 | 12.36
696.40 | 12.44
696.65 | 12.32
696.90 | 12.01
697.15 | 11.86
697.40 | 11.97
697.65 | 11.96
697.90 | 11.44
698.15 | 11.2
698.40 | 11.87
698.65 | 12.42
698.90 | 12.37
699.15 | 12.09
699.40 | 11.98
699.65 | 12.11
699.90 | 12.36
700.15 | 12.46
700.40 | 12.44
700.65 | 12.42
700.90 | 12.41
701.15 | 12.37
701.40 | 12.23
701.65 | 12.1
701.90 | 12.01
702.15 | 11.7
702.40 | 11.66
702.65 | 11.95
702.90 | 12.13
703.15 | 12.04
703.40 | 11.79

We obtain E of 699.65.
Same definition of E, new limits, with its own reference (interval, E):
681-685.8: 685.40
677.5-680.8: 680.65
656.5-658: 656.90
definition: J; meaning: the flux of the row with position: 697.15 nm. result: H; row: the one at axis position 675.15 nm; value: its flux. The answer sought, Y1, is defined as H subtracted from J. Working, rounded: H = 12.75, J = 11.86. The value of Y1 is -0.9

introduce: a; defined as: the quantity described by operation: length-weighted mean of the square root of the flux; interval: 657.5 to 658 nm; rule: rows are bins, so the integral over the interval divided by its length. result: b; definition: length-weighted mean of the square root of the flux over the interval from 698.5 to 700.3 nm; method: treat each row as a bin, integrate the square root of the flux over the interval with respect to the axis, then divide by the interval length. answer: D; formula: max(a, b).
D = 3.56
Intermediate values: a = 3.56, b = 3.50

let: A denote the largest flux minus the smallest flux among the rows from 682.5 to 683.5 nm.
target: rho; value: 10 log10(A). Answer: -1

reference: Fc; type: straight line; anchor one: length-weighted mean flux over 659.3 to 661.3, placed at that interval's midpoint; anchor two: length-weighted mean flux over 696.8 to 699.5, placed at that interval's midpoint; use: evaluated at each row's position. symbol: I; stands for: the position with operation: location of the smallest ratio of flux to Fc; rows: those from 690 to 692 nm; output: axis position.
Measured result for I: 690.65 nm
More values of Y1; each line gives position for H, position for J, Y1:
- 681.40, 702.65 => -1.0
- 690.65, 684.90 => 0.6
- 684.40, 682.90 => 0.2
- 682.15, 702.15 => -0.6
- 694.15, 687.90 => 0.1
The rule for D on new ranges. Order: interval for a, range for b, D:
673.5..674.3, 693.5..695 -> 3.55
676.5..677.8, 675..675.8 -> 3.56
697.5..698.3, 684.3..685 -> 3.52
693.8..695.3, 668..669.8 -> 3.64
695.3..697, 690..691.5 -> 3.50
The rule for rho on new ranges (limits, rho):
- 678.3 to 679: -4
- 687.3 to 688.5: -5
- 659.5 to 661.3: -2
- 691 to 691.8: -1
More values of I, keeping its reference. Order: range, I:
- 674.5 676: 675.90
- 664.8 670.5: 666.40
